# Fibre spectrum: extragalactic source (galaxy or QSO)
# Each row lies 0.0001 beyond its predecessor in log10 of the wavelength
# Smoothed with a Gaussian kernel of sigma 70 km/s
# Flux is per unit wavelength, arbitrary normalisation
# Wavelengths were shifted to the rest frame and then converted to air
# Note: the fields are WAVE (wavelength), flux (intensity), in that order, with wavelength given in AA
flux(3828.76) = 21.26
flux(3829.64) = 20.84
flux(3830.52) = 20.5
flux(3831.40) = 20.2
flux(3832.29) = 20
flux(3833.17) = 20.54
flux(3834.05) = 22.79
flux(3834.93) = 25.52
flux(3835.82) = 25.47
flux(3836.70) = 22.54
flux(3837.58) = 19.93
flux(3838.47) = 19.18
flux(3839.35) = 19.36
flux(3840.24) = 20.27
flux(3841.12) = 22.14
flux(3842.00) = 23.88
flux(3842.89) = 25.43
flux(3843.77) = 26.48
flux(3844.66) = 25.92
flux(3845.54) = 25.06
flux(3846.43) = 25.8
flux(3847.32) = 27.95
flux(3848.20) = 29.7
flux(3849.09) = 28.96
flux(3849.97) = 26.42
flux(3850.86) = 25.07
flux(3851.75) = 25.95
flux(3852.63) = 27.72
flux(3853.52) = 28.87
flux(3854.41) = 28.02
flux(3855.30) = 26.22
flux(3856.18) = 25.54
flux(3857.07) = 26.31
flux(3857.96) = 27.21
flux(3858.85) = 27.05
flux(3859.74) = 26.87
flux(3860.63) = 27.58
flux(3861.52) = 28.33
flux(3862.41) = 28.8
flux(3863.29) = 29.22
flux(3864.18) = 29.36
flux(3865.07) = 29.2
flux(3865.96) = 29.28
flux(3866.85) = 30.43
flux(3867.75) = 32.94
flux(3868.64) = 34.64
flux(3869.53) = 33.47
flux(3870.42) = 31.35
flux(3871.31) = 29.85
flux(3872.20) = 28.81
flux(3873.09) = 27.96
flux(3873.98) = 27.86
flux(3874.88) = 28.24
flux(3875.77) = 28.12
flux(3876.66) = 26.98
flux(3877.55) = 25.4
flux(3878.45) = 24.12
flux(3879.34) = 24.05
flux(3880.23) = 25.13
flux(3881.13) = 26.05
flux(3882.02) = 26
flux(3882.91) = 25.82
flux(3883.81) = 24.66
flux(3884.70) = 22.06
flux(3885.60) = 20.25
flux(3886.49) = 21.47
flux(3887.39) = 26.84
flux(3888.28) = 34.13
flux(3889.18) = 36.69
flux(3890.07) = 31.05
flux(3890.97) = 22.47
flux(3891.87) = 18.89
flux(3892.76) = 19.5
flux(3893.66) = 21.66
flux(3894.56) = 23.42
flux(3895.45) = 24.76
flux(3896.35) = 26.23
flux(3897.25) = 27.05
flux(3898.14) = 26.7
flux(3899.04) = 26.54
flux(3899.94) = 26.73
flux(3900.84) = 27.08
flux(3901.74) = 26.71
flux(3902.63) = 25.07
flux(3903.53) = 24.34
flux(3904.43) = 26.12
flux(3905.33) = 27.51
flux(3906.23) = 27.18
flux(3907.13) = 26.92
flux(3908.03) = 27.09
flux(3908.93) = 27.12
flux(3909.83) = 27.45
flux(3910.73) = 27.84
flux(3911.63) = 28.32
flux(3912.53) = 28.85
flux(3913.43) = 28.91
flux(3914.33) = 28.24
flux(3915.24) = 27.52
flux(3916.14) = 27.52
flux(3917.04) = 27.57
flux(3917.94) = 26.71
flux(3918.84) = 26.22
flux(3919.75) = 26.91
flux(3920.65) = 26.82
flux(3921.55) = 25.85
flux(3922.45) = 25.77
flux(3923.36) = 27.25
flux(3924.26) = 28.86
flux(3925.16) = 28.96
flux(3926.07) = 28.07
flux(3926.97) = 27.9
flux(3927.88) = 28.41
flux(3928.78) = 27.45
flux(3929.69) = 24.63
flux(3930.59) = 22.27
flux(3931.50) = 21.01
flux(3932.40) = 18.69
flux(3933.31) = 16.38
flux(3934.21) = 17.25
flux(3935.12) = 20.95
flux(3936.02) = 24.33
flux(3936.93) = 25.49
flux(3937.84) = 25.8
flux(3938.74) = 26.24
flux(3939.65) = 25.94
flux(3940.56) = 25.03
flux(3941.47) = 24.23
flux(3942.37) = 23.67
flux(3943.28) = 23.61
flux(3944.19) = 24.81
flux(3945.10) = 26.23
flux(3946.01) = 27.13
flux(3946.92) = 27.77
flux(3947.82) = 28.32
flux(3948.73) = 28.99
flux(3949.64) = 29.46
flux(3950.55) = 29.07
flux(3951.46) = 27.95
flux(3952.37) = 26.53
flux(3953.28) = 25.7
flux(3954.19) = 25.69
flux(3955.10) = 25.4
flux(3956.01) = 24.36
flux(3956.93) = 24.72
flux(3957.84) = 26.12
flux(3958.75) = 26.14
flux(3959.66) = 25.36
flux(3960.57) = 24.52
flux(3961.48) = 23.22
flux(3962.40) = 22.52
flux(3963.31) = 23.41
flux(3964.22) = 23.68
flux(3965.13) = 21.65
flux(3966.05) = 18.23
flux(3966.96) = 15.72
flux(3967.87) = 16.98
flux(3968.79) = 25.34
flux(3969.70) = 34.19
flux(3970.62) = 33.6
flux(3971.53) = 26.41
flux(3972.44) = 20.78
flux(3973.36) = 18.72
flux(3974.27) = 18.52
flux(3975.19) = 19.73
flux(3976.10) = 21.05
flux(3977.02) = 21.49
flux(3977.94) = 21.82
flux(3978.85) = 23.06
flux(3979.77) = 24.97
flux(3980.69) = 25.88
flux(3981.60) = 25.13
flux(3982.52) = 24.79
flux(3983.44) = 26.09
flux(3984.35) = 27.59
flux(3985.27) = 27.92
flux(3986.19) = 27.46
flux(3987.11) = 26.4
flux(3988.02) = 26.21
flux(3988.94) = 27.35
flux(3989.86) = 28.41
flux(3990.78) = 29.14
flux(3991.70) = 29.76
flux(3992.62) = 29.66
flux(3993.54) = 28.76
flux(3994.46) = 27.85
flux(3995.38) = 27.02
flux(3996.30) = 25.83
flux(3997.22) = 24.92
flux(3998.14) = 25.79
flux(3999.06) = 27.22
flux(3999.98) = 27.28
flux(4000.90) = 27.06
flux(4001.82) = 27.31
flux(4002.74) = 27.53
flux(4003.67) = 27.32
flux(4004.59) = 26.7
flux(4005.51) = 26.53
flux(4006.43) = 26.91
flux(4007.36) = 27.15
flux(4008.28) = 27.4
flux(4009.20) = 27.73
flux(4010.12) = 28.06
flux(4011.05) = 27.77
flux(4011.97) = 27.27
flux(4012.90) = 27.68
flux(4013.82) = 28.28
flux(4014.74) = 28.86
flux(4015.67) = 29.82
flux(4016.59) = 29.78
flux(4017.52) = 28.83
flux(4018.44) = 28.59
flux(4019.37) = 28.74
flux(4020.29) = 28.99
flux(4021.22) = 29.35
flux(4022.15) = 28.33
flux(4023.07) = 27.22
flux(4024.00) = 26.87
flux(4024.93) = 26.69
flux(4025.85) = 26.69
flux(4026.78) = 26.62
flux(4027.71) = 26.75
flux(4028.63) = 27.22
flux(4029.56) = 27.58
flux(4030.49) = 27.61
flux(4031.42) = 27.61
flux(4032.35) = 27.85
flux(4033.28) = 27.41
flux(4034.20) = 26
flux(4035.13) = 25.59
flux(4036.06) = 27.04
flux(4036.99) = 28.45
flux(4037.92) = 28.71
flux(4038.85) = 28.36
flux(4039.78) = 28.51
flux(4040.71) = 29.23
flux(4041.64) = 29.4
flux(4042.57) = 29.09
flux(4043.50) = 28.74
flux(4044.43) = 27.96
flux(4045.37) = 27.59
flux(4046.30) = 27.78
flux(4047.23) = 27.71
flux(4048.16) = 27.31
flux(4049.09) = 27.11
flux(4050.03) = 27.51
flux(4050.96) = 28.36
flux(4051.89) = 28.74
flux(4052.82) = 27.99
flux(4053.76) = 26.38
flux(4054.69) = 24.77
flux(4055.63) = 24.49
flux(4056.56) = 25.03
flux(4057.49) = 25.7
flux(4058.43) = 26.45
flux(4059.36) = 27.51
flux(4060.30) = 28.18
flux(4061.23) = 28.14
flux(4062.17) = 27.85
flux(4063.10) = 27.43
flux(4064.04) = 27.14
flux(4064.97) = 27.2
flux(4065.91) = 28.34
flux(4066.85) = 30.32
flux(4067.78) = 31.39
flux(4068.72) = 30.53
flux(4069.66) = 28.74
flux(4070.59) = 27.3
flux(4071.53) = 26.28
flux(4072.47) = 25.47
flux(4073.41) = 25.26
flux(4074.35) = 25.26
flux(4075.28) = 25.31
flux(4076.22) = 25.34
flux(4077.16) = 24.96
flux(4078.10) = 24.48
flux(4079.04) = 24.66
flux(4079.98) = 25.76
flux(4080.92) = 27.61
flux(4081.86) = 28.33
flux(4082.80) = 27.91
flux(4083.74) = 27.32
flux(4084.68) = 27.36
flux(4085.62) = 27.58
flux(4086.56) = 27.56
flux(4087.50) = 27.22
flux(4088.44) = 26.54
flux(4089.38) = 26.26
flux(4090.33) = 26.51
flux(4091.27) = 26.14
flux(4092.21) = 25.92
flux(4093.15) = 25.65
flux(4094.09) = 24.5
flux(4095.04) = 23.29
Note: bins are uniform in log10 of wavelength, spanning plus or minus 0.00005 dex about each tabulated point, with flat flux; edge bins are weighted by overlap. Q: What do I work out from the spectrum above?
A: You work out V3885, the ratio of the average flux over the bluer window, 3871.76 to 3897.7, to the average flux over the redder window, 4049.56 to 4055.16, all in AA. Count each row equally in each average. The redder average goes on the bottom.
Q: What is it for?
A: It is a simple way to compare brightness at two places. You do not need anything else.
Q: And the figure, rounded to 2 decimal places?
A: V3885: 0.94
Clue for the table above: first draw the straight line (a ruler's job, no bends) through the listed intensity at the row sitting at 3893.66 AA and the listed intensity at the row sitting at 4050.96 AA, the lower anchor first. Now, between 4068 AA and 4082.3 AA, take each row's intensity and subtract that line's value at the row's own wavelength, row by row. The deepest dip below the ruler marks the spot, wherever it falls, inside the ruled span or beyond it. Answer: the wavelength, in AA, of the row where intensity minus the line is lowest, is 4078.10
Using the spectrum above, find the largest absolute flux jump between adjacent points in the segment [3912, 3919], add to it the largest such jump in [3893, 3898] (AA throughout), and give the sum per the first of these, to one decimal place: 3.0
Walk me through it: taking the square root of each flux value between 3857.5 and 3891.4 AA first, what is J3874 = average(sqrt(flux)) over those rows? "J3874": 5.27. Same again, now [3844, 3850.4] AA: 5.20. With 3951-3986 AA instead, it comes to 4.89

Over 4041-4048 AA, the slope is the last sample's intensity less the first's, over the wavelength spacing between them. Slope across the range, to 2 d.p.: -0.30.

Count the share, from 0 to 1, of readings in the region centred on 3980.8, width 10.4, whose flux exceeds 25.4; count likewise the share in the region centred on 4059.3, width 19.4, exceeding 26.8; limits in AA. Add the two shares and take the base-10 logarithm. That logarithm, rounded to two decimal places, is 0.03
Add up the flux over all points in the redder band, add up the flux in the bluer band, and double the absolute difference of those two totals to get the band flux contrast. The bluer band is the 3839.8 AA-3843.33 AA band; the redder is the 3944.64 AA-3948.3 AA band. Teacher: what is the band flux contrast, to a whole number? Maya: 35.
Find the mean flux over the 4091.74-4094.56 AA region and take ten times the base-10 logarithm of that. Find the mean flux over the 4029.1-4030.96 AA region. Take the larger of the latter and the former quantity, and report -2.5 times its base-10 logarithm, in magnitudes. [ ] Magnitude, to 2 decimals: -3.60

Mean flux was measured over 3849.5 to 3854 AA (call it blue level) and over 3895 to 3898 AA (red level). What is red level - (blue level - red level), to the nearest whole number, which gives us 25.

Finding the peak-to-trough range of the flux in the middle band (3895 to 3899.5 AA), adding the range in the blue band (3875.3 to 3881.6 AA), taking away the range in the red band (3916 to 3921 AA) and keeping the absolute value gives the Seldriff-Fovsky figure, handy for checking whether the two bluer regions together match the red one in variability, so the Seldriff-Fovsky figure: 5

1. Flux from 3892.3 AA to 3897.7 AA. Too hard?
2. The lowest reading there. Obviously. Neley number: 19.5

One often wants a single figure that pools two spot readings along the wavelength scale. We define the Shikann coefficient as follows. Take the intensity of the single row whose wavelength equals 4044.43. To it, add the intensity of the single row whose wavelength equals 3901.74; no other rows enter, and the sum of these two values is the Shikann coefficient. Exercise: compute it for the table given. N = 54.7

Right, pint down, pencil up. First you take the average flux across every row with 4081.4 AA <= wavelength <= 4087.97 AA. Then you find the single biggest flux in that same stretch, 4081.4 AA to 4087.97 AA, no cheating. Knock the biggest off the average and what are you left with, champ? -0.7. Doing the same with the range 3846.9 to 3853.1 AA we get -2.3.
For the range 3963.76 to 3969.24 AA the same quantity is -5.1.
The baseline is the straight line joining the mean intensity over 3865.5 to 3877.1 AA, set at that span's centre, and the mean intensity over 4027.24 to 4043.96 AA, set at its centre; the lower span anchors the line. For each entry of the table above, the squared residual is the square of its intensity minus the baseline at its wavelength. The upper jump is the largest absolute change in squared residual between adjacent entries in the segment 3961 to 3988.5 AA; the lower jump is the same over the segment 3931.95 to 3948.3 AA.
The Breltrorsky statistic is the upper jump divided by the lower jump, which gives 1.7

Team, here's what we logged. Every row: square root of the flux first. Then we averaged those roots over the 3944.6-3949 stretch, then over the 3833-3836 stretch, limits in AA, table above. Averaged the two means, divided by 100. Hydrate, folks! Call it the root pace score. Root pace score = 0.0506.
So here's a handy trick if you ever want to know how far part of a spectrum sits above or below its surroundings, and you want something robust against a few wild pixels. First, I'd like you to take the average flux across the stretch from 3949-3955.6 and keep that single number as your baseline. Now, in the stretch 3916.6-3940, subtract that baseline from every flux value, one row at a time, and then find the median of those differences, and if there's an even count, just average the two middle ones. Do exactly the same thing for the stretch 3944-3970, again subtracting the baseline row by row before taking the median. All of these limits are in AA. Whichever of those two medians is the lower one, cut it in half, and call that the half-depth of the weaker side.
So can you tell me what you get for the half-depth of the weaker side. -0.9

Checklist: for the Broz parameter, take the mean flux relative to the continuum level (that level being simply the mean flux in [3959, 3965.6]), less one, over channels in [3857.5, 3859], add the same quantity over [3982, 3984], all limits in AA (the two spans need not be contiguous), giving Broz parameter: 0.24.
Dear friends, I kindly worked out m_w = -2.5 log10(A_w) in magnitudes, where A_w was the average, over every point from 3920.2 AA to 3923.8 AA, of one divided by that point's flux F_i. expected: 3.55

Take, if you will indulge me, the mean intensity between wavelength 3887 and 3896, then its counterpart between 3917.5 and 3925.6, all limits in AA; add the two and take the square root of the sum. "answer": 7.28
